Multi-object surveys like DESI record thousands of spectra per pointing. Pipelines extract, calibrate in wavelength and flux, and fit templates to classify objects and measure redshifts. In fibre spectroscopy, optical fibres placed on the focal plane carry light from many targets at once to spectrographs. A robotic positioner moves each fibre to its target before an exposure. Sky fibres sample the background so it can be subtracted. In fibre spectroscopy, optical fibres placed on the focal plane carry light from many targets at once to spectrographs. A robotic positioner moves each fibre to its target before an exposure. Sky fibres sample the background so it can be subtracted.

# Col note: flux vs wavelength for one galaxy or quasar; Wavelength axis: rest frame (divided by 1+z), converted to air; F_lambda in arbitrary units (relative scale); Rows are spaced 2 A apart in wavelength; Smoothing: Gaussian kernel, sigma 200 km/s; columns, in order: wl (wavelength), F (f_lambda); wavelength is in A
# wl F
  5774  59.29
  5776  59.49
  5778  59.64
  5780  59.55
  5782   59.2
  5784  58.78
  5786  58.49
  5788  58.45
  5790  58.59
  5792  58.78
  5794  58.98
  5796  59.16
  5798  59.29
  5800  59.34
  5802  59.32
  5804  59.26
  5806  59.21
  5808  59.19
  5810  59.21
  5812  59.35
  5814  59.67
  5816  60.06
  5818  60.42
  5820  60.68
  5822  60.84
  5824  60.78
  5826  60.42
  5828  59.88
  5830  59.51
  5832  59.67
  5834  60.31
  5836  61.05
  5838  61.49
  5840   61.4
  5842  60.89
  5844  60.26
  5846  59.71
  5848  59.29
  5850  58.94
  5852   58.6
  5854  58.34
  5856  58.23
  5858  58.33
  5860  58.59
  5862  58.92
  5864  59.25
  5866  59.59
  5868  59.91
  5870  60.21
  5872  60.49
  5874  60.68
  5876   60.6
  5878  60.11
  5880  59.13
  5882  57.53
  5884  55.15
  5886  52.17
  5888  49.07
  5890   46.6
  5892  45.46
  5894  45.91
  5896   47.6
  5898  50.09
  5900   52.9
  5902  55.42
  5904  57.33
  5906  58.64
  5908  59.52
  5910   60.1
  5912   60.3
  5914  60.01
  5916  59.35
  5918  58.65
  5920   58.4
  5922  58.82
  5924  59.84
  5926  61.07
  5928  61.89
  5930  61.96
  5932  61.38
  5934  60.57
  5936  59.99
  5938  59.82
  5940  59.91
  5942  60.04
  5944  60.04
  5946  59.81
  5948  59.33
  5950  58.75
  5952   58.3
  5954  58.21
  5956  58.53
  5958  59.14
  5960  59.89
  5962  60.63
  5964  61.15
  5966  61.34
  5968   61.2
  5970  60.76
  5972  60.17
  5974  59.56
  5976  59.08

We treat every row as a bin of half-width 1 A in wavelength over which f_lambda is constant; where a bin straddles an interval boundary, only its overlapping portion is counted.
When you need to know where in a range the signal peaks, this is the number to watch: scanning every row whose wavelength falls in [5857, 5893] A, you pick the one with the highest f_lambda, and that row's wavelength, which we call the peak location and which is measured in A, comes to 5874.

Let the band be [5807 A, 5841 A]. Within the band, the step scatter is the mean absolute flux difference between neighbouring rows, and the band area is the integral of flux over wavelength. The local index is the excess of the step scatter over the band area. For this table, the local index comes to -2048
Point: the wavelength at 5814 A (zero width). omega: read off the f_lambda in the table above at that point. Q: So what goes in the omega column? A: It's 59.67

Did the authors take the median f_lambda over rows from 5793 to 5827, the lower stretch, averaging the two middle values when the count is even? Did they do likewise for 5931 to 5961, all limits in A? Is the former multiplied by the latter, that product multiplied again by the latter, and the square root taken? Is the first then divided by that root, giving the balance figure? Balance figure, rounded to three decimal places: 0.129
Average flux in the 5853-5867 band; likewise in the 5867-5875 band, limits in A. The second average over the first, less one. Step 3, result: 0.027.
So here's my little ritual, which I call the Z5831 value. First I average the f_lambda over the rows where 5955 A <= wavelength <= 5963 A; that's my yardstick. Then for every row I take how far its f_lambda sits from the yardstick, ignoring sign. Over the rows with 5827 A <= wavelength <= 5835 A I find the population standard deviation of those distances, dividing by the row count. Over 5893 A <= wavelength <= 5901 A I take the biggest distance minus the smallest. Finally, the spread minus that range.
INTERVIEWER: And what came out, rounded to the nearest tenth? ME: -6.7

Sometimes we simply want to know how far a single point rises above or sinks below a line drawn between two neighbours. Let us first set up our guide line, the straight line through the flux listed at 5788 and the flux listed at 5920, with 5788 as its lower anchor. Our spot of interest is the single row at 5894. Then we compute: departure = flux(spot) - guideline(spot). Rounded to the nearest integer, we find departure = -12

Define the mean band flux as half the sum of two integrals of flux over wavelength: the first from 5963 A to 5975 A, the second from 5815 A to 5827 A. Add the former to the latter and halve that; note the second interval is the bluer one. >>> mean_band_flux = 727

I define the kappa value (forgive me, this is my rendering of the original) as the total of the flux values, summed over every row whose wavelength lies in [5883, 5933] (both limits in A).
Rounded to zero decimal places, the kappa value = 1398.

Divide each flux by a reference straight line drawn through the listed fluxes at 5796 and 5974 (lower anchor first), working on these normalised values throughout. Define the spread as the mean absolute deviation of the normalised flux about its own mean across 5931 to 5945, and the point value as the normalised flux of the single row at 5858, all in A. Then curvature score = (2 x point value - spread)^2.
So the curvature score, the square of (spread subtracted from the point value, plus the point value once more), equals 3.84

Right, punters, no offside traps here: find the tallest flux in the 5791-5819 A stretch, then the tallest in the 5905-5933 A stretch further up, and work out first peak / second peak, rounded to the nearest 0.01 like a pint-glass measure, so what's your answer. 0.98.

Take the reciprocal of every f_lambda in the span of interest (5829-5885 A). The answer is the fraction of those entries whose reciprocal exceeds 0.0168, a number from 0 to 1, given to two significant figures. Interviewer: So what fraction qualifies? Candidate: 0.46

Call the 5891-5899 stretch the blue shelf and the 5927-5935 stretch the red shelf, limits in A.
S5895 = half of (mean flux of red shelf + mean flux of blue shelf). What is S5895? 54.4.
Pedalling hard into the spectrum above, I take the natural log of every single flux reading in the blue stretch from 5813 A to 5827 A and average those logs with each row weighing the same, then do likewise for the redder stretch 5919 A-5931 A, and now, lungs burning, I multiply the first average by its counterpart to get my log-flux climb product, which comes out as 16.8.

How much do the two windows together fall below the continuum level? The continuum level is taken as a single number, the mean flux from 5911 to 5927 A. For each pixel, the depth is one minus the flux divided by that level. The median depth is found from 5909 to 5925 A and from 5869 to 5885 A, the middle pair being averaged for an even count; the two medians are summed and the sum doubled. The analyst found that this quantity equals -0.022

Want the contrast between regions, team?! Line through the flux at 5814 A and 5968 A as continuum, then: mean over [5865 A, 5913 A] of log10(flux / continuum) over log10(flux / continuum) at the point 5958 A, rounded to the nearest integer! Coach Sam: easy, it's 3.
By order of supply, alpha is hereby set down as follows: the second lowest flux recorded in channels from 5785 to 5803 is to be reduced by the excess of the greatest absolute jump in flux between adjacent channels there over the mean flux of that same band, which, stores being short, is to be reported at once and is 117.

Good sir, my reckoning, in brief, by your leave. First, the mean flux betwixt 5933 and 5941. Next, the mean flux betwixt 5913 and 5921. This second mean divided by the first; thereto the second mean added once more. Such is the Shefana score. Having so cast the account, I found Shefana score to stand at 60.1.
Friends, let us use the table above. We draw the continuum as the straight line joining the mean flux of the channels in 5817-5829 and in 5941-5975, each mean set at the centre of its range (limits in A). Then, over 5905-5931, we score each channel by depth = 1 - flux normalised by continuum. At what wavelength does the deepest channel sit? 5920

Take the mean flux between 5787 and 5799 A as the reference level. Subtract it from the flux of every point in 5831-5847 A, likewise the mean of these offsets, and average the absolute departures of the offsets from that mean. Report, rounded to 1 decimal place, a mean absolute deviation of 0.6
